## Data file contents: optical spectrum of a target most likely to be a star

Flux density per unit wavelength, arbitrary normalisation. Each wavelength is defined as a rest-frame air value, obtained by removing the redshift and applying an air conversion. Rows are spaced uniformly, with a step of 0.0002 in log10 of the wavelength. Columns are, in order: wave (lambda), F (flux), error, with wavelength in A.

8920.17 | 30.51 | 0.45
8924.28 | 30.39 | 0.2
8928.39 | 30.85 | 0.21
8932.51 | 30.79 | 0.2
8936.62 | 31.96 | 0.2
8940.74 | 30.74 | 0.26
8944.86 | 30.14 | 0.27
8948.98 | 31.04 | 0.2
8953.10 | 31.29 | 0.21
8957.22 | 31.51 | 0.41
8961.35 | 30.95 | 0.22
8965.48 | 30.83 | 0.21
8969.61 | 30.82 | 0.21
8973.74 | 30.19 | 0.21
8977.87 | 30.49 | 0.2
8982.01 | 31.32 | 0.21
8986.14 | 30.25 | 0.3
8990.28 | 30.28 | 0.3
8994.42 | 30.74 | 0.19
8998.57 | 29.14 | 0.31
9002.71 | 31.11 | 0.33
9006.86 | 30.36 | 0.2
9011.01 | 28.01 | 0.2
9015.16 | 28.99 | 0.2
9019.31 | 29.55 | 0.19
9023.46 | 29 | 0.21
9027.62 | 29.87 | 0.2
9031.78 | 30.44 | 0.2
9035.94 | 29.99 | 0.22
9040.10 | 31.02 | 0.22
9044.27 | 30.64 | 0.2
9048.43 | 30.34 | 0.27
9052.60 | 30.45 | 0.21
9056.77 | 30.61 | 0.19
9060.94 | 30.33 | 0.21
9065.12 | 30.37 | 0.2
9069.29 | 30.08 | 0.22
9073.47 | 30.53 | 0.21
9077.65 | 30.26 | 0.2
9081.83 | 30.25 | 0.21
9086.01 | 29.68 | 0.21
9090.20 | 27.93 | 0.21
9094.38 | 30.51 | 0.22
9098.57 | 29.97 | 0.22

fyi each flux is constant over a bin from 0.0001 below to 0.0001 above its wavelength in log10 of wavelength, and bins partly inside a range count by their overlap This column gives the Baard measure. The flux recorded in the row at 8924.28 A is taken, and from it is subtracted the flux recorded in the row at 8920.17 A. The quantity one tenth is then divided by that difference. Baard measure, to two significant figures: -0.83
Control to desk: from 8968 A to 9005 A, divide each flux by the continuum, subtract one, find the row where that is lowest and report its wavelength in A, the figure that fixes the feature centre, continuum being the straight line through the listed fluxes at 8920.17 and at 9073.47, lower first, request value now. 8998.57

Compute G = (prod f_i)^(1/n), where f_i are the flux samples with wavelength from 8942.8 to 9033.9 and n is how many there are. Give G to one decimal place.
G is 30.3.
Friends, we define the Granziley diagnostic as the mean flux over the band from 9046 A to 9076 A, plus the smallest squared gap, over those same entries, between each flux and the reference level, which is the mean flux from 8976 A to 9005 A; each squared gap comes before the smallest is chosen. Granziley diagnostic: 30.4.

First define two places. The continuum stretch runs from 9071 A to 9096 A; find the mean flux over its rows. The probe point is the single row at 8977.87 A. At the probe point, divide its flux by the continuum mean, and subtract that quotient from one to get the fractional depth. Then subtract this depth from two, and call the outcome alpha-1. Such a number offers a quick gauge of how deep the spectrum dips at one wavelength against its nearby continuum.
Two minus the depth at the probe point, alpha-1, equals 2.021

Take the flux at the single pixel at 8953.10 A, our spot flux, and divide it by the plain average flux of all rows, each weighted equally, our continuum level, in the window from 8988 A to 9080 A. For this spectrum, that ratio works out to 1.04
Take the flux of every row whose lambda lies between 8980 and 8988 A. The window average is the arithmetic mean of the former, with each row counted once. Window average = 30.8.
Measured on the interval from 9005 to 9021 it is 29.2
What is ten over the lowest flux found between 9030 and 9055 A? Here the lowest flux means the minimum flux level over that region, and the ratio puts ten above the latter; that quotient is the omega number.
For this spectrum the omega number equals 0.333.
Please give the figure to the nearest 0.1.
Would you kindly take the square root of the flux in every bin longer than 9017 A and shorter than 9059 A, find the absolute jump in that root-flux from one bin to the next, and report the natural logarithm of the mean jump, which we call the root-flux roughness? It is -3.1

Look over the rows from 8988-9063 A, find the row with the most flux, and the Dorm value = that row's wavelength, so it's 9002.71 A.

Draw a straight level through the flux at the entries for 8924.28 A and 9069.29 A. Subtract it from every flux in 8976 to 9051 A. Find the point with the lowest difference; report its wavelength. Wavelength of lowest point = 9011.01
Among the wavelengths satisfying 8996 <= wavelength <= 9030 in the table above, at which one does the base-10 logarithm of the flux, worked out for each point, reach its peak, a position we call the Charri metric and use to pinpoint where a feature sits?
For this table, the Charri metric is 9002.71 A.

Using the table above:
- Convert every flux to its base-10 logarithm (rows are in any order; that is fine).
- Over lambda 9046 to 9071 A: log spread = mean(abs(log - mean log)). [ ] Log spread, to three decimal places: 0.002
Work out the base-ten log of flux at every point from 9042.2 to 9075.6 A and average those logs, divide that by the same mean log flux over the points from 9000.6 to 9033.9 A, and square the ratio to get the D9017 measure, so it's 1.02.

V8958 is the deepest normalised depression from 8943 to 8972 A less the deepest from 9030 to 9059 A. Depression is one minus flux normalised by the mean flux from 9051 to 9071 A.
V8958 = 0.00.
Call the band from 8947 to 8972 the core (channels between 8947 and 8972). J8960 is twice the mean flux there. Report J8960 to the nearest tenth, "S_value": 62.1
